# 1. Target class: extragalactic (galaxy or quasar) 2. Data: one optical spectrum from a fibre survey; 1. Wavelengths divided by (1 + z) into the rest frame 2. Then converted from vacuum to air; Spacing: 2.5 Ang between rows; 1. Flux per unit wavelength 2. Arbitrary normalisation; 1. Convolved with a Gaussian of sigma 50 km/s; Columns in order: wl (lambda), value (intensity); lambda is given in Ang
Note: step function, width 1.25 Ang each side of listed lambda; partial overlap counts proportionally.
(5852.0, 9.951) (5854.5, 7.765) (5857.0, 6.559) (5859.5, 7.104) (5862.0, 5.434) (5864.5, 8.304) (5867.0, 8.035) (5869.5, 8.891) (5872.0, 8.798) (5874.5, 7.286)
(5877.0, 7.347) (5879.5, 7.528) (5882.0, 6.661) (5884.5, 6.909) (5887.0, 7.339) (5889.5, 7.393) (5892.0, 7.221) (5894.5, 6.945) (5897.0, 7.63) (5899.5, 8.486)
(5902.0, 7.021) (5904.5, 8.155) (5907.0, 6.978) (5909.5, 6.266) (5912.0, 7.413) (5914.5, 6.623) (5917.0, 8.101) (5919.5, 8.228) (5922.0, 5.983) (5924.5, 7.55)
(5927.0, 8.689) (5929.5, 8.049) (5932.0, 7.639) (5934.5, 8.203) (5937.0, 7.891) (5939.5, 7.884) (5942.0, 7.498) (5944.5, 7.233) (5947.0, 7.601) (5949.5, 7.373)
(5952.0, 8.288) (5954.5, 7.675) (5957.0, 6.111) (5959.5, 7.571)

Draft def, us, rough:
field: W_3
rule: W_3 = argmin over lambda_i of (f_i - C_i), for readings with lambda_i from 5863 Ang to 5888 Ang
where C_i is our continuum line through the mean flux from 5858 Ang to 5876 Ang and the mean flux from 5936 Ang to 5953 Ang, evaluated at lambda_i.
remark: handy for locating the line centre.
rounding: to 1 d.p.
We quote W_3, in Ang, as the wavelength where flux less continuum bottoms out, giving 5882.0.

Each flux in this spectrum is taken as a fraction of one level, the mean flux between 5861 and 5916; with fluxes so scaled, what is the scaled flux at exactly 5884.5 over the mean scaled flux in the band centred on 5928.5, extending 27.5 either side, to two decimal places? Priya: 0.91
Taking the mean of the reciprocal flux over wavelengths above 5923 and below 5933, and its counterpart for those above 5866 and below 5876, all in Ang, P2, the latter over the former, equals 0.97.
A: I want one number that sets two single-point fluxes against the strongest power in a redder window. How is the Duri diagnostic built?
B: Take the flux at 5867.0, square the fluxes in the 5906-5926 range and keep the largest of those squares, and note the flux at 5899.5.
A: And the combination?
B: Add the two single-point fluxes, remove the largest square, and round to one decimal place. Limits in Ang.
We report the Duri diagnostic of -51.2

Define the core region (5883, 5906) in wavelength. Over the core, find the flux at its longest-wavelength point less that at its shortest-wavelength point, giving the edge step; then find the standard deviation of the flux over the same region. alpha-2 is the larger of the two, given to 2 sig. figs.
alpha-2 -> 1.2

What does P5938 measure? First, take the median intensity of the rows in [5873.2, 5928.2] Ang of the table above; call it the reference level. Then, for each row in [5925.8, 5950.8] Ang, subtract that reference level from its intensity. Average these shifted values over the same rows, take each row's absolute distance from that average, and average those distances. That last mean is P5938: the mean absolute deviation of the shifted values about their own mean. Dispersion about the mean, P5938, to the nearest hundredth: 0.34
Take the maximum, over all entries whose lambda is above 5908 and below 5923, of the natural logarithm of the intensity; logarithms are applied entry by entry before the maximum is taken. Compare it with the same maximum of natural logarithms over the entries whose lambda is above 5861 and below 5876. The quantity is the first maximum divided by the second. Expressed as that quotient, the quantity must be 0.96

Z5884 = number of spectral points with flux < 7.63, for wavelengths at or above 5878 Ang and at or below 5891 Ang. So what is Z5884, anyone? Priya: 5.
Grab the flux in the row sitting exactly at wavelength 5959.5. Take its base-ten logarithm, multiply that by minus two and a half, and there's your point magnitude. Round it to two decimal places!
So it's -2.20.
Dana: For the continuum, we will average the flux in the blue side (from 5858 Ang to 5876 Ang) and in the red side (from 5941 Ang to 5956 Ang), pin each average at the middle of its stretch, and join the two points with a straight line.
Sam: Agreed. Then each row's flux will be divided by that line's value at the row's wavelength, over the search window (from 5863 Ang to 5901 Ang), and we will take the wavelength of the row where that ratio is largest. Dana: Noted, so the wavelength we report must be 5869.5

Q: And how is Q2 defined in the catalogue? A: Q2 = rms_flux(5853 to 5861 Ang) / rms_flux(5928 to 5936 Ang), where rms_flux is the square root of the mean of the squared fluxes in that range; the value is 0.90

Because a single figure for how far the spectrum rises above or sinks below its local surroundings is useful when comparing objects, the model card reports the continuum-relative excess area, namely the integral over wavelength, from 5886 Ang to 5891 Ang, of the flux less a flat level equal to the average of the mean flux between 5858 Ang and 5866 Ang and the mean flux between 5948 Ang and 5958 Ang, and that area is 1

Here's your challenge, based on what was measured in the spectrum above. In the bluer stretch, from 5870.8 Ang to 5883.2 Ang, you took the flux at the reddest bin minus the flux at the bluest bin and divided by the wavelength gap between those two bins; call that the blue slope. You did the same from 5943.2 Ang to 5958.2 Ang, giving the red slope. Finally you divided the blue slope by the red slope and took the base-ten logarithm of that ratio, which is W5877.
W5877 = 0.4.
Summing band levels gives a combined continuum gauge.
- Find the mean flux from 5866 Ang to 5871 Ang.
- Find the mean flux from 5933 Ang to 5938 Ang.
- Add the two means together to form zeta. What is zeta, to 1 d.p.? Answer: 16.5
